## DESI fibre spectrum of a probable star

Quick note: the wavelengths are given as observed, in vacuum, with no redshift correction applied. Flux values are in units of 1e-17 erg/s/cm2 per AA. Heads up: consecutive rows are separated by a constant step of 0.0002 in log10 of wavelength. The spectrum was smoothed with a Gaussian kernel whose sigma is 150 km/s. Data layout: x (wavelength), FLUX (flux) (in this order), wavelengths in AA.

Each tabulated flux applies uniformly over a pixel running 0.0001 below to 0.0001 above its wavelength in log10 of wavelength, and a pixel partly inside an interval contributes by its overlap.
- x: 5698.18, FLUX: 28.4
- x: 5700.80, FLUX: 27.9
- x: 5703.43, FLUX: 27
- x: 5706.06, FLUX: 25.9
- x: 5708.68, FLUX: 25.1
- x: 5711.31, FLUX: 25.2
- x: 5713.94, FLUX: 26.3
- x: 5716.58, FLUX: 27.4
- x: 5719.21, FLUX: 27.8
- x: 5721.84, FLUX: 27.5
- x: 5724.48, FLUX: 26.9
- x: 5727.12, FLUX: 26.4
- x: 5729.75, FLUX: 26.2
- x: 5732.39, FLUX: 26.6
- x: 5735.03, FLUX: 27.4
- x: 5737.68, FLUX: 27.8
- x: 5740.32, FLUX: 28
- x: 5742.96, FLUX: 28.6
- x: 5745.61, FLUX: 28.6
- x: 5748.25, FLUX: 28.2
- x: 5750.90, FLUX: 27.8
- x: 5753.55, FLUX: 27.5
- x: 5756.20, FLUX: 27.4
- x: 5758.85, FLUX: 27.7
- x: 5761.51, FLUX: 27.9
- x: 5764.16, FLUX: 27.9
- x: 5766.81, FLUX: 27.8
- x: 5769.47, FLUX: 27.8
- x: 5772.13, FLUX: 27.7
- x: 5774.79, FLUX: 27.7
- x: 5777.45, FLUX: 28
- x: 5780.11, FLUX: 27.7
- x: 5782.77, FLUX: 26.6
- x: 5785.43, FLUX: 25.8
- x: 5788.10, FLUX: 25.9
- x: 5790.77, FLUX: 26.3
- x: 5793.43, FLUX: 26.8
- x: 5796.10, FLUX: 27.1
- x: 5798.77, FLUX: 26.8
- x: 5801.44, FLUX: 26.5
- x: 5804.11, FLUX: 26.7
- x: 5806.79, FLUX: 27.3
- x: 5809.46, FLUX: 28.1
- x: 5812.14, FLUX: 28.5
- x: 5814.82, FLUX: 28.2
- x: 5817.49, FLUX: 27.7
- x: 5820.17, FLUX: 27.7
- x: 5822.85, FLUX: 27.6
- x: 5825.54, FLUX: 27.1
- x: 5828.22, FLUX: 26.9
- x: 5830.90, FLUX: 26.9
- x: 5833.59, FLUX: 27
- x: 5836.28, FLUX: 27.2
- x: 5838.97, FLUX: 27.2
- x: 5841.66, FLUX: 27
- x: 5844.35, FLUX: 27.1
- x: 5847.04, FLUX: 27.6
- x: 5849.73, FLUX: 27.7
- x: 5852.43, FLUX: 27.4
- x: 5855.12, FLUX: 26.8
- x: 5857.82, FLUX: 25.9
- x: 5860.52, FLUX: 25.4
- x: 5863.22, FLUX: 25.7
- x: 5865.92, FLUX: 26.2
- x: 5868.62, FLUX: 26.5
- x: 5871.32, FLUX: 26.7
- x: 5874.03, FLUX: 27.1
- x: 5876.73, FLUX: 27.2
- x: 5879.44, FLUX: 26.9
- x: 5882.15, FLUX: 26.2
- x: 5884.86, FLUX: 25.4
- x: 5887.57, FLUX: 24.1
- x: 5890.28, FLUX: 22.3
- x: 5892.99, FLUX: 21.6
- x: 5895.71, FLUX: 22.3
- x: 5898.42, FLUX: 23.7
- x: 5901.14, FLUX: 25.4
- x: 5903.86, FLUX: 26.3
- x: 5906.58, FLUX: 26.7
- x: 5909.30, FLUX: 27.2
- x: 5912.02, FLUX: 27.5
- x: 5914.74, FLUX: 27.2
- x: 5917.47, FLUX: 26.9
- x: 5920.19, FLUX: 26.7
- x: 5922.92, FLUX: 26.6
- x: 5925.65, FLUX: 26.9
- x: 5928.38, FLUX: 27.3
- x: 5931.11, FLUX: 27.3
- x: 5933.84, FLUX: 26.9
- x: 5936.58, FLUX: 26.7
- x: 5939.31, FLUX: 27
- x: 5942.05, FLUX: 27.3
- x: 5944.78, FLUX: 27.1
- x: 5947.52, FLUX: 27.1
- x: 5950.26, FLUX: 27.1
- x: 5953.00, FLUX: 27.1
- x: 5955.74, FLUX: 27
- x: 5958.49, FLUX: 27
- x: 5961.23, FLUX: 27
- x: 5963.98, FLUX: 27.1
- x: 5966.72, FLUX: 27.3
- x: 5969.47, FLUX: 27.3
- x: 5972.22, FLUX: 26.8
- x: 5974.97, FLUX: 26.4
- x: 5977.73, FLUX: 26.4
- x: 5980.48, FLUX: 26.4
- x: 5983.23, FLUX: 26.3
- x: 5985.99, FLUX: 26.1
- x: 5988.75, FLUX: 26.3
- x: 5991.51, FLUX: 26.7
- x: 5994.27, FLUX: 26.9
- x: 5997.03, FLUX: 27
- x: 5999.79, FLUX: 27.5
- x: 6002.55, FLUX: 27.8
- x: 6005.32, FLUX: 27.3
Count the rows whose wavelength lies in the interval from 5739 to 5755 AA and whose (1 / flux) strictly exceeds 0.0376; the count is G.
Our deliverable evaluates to 0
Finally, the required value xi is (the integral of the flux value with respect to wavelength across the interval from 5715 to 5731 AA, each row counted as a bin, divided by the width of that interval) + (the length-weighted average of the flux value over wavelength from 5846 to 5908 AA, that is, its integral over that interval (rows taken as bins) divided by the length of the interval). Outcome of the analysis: 52.7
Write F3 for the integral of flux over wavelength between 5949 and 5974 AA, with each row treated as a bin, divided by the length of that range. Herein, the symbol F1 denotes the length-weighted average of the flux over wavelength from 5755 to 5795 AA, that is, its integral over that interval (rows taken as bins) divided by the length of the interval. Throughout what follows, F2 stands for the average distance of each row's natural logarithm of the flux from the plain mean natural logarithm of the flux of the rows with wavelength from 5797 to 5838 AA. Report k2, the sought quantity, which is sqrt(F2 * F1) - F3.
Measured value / -26.4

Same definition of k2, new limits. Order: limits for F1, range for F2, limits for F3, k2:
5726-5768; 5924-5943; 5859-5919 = -25.2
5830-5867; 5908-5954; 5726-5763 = -27.1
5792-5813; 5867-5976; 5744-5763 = -26.8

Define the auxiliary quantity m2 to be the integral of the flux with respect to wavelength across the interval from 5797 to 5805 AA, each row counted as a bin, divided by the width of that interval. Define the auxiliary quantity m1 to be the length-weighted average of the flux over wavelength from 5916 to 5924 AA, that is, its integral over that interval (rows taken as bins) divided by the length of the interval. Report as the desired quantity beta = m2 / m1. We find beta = 1.00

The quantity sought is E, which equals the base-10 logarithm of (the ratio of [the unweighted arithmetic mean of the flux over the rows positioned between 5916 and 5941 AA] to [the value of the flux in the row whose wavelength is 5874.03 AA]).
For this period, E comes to 0.00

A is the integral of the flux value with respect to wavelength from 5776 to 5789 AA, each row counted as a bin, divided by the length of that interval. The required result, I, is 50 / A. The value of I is 1.86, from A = 26.8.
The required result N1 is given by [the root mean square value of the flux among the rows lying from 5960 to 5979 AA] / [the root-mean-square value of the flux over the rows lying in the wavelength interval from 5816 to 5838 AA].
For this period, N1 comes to 0.99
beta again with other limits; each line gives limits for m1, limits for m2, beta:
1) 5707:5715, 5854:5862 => 1.02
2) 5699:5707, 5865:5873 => 0.98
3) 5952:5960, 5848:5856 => 1.01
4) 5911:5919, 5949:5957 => 1.00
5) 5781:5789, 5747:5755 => 1.06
